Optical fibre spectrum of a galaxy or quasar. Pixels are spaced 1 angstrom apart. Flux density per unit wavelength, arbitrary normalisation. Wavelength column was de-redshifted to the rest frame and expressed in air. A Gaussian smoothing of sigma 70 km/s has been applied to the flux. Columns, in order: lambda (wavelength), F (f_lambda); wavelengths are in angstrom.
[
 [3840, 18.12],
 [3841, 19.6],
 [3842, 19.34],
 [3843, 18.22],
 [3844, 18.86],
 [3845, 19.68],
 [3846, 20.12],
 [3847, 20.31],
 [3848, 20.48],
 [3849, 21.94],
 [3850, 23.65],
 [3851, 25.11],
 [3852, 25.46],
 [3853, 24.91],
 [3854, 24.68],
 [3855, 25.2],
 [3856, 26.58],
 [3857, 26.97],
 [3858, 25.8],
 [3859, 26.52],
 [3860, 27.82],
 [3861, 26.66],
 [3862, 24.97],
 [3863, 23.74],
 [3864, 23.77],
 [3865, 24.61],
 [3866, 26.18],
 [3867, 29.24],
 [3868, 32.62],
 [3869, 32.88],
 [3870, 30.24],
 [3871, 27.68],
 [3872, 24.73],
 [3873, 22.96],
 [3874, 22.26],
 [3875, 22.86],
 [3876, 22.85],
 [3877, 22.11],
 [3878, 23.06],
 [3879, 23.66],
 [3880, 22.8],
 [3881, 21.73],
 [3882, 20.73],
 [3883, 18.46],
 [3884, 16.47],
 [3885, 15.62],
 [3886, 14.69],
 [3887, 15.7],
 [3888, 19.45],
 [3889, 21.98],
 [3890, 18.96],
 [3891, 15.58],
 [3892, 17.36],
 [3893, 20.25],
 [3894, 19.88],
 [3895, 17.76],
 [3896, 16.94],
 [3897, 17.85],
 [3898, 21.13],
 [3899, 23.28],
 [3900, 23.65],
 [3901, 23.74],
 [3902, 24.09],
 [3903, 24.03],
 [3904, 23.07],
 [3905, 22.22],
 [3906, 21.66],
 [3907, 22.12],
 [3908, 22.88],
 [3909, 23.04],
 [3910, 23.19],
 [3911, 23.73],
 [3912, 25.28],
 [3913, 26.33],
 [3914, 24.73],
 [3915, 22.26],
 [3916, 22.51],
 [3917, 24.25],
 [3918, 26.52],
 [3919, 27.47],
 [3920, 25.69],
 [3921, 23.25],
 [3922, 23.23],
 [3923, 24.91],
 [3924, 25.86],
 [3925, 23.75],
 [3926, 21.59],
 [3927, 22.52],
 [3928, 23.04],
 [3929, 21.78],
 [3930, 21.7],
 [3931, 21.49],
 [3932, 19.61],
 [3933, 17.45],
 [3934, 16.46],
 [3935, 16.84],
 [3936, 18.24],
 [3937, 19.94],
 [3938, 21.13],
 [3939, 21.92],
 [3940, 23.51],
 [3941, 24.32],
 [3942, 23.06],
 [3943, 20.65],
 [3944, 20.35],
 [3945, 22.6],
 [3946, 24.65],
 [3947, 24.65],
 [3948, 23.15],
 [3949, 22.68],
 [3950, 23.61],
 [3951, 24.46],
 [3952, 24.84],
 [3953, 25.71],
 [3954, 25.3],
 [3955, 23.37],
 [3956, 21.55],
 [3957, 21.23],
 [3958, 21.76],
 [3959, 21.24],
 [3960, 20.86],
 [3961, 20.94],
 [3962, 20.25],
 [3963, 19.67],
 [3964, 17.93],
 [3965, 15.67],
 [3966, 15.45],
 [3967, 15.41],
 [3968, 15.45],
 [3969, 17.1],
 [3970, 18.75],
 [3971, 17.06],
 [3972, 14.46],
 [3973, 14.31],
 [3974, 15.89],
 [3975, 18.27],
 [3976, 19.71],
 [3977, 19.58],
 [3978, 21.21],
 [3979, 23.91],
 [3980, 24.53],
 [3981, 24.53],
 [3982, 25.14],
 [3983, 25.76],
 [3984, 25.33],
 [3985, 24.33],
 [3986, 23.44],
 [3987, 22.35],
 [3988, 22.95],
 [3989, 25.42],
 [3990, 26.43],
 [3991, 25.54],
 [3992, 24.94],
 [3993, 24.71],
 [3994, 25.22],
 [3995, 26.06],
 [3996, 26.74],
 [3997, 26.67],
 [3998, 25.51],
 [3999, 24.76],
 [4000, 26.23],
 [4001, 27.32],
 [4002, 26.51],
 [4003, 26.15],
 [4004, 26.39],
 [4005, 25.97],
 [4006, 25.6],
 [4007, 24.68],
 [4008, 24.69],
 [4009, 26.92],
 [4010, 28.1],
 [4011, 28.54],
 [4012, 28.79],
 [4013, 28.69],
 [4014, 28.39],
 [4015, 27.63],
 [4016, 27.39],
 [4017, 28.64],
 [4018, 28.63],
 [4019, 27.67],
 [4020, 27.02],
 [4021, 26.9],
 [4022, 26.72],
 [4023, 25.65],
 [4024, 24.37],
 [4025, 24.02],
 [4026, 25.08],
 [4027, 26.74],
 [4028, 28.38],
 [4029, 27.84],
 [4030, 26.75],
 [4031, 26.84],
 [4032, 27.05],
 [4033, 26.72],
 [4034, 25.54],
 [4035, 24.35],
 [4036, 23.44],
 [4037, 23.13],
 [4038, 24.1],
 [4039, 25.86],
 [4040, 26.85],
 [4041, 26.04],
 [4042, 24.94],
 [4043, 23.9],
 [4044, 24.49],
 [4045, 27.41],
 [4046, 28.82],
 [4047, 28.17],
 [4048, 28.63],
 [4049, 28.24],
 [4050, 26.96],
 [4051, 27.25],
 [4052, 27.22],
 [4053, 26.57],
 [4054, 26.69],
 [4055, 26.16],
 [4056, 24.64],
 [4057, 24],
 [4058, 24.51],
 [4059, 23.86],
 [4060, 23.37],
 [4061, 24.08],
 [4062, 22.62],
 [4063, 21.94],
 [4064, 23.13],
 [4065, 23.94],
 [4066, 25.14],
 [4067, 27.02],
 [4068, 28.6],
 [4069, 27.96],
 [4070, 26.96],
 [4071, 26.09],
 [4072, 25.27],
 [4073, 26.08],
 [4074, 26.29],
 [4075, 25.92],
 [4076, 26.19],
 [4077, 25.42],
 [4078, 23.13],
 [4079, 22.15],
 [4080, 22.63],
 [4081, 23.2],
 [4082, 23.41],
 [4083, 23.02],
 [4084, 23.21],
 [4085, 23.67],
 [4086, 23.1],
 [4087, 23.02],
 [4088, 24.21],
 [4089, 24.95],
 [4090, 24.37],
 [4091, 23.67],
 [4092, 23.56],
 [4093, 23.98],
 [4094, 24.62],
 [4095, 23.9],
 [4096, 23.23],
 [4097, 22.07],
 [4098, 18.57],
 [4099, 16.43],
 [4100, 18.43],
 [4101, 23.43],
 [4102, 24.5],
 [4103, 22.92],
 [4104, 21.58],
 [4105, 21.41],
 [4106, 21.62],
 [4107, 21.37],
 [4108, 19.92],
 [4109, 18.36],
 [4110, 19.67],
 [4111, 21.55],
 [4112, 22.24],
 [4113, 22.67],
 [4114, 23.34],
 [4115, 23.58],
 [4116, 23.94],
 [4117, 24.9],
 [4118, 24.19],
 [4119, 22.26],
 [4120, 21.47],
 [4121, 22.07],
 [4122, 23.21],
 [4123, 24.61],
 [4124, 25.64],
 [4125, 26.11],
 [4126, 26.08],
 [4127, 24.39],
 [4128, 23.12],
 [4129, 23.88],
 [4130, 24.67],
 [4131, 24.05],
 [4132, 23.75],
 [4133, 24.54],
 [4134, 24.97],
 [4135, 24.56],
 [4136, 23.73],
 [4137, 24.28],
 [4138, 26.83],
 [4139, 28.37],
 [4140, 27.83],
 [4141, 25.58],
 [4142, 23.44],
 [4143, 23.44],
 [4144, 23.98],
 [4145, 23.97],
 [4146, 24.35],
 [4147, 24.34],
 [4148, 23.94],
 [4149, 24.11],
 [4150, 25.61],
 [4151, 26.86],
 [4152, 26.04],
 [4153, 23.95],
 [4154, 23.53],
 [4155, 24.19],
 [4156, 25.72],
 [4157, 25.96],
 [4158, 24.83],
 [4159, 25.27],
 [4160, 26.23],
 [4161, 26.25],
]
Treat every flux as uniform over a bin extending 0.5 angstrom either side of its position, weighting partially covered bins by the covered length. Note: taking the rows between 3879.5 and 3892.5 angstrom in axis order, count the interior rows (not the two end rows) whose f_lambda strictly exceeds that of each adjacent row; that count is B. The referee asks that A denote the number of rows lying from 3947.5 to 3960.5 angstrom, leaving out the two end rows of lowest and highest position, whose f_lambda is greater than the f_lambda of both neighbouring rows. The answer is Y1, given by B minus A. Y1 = -1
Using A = 2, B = 1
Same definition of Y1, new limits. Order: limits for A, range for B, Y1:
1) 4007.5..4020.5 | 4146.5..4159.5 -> 0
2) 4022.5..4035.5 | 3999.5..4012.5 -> 0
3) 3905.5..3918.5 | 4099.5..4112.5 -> 1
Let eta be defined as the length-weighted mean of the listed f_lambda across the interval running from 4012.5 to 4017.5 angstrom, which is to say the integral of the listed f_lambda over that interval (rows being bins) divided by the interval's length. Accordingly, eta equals 28.1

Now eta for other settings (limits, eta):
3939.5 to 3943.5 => 22.9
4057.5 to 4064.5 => 23.4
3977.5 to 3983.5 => 24.2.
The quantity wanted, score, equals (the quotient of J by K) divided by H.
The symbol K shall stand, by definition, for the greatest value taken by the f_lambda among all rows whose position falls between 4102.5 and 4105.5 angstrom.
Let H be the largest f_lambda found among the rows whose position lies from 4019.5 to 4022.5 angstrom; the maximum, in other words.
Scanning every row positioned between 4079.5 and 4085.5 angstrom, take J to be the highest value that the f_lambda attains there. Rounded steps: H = 27.02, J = 23.67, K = 22.92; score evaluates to 0.0382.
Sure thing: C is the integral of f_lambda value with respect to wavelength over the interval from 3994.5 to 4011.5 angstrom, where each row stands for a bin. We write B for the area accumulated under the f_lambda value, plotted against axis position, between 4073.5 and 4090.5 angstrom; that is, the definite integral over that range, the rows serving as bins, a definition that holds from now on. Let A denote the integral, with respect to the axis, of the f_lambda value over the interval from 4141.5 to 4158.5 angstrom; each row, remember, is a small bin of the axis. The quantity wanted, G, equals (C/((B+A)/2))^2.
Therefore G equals 1.17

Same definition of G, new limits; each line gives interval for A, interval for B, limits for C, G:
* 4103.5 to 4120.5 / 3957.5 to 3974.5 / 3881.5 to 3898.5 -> 0.83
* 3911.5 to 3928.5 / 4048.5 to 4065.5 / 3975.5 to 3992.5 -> 0.93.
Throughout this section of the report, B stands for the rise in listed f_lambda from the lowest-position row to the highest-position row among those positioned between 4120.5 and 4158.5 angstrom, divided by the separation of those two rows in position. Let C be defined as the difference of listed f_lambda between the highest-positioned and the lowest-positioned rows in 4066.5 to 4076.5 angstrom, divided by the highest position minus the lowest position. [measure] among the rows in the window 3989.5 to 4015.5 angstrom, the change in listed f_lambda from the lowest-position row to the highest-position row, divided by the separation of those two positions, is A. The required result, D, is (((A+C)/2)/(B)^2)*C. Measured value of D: 0.4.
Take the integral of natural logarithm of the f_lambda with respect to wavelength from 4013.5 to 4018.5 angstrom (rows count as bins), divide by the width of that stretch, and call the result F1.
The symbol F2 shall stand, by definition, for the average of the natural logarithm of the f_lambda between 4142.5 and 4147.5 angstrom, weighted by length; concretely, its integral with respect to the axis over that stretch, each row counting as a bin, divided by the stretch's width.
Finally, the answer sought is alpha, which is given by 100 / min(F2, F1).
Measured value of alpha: 31.5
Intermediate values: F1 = 3.34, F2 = 3.18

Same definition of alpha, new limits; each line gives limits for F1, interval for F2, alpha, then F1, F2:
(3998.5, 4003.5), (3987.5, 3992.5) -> 31.1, 3.27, 3.22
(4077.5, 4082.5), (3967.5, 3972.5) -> 35.7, 3.13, 2.80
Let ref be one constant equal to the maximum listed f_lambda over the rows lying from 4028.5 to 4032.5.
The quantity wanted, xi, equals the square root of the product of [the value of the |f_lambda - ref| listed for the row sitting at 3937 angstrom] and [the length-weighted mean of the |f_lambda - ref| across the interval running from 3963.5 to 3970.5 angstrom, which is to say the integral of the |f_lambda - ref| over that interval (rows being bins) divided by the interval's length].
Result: 9.4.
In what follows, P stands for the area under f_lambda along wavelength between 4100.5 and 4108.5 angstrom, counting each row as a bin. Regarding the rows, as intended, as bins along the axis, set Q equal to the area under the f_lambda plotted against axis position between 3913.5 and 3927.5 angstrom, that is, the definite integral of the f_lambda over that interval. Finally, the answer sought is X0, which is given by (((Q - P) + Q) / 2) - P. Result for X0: 73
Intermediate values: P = 177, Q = 339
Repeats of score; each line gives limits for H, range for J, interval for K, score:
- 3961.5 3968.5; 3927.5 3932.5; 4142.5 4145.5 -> 0.0474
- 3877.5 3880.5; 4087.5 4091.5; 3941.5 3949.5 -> 0.0428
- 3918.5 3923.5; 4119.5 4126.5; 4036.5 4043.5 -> 0.0354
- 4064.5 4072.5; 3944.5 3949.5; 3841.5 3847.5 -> 0.0424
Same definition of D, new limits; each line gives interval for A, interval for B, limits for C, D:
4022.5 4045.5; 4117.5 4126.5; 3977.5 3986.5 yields 0.9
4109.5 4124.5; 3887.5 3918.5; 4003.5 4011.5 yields 2.0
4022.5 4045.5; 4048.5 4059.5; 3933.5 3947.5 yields 1.2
